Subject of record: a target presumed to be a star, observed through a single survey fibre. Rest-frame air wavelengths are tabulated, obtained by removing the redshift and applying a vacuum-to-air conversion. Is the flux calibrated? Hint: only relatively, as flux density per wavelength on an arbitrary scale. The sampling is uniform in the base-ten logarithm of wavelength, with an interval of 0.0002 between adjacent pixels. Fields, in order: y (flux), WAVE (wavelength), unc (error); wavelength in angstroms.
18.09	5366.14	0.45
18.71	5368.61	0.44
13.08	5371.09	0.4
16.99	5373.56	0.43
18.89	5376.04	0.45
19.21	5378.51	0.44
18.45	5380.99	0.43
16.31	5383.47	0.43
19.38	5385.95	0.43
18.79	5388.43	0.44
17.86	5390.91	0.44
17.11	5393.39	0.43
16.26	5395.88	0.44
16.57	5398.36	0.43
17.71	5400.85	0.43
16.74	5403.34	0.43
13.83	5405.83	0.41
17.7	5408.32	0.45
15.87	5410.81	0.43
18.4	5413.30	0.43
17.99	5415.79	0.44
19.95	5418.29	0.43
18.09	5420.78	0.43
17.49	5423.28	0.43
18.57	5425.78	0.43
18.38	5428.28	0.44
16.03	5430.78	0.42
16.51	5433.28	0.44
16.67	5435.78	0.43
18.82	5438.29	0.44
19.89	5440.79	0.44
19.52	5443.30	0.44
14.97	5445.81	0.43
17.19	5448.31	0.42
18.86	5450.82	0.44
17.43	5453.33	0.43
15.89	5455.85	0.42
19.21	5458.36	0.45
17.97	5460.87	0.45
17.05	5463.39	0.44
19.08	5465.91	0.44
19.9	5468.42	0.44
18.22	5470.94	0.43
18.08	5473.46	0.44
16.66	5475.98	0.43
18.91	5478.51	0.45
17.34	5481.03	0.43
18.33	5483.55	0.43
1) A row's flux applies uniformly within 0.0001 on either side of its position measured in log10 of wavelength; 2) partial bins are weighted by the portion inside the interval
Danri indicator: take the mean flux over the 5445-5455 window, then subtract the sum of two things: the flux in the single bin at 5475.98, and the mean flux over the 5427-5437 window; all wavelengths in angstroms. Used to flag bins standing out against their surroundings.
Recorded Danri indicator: -16.4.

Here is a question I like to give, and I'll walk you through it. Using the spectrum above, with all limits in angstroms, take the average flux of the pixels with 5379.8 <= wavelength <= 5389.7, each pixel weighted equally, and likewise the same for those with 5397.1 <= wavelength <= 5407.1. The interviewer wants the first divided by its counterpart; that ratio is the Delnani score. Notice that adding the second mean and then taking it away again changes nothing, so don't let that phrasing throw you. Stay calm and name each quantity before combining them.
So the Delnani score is 1.12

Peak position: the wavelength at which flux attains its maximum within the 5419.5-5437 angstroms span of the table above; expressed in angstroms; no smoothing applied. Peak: 5425.78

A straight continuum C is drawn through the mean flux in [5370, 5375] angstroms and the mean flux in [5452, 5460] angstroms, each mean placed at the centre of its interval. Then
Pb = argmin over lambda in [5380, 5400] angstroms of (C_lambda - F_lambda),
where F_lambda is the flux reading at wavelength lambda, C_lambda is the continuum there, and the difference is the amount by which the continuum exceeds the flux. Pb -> 5385.95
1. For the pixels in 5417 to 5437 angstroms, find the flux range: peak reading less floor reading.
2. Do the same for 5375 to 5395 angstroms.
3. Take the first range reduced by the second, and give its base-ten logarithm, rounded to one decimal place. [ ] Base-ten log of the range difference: -0.1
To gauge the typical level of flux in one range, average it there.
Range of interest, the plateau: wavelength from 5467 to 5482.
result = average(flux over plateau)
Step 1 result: 18.2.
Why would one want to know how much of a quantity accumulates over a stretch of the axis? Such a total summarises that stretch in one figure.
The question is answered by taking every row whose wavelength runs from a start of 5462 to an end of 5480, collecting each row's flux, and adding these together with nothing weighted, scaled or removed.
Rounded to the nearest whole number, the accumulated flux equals 128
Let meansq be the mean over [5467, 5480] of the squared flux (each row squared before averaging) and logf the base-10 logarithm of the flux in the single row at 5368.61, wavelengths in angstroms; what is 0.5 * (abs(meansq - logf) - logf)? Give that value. 168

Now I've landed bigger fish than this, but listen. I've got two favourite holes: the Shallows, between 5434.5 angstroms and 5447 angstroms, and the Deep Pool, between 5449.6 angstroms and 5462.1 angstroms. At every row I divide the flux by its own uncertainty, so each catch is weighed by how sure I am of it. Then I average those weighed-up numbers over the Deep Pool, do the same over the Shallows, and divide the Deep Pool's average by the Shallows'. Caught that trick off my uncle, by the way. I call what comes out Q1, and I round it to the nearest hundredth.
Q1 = 0.99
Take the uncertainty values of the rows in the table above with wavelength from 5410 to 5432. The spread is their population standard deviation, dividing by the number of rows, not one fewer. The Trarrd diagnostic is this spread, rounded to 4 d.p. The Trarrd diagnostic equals 0.0057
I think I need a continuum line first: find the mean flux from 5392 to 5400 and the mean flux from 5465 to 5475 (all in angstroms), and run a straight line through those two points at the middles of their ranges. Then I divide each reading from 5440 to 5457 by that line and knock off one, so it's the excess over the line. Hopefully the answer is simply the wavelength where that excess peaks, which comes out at 5440.79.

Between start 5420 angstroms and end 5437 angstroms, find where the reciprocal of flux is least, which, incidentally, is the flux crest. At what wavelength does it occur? 5425.78 angstroms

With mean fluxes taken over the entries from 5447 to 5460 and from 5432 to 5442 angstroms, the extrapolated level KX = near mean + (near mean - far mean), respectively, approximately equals 17.5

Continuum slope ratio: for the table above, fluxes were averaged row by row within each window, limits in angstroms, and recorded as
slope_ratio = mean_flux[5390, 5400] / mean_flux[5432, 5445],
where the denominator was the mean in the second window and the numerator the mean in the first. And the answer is 0.93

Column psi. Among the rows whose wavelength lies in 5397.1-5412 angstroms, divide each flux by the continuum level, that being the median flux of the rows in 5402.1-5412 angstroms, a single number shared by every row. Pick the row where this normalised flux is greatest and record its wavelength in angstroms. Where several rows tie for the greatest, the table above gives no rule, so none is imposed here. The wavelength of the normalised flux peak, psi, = 5400.85 angstroms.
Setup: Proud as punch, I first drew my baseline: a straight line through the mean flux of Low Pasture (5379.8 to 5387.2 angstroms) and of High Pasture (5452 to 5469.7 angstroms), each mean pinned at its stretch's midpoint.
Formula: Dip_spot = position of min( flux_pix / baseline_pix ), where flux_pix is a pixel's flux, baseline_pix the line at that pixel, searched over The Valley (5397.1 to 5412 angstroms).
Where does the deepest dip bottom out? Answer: 5405.83 angstroms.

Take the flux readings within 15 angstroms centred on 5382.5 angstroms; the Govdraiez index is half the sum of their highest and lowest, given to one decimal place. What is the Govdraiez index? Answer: 17.8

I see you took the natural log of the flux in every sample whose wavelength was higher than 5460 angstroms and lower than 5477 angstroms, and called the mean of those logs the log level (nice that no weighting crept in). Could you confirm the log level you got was 2.90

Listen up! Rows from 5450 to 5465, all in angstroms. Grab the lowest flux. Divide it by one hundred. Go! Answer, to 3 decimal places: 0.159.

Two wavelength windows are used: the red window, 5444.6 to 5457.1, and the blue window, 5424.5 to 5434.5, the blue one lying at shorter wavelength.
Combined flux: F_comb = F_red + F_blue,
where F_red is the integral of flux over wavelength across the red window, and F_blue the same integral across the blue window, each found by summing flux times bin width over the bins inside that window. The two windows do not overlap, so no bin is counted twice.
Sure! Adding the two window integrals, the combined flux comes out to 385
